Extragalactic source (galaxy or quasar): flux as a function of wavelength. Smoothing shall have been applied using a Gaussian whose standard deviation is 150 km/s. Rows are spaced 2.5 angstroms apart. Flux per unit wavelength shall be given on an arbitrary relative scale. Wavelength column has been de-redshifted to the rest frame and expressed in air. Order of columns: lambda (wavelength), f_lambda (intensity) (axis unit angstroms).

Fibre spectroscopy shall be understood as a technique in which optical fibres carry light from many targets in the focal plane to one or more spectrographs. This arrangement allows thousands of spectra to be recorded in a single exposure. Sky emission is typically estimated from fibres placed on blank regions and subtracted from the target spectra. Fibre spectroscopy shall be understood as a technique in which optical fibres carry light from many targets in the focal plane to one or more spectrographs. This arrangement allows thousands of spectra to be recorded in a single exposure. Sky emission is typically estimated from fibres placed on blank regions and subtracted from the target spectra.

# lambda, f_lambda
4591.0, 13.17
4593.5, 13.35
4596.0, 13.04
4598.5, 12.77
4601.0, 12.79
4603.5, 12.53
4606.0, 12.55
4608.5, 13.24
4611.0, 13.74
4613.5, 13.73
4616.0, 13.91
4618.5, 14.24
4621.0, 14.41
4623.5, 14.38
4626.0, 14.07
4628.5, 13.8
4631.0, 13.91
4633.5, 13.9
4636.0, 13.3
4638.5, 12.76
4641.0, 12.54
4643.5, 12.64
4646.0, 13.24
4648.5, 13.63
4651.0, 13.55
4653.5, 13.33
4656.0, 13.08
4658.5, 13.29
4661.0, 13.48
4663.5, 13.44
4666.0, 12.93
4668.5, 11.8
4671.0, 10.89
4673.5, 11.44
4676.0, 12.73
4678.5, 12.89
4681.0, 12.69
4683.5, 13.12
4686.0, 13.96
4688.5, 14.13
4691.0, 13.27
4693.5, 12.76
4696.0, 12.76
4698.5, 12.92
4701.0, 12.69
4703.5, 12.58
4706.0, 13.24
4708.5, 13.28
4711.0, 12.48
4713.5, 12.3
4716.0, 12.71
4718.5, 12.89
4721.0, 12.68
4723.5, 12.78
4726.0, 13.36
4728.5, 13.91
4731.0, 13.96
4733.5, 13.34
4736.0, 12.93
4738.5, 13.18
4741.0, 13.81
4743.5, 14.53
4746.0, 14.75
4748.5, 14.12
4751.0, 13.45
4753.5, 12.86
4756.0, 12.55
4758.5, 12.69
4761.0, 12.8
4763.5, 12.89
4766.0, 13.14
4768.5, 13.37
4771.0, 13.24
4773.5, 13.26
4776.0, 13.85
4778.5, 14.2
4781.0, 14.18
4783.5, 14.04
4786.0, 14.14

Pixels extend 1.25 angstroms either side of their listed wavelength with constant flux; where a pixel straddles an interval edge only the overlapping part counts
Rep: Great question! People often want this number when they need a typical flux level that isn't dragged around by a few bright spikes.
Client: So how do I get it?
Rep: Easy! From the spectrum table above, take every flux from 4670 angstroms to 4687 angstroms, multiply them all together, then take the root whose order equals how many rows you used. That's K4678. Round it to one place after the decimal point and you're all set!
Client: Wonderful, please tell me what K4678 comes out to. 12.5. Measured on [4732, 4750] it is 13.8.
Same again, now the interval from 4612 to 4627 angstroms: 14.1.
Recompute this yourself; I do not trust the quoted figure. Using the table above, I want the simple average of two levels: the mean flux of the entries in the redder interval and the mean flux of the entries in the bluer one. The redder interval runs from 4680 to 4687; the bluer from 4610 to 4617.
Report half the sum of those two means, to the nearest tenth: 13.5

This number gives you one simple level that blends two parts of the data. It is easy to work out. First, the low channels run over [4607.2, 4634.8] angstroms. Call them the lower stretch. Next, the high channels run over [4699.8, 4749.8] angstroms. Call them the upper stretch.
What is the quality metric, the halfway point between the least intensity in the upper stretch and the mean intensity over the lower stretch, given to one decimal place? 13.1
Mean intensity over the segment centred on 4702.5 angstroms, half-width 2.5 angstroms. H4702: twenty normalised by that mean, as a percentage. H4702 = 158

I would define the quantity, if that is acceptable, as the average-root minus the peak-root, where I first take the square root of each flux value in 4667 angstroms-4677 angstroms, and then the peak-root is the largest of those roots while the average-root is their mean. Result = -0.15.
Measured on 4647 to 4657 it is -0.03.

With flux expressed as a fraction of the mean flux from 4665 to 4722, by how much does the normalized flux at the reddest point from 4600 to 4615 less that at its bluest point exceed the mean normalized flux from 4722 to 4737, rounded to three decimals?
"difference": -0.976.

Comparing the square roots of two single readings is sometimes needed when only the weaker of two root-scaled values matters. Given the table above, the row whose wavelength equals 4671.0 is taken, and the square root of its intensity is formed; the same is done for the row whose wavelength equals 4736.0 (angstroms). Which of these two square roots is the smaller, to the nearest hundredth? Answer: 3.30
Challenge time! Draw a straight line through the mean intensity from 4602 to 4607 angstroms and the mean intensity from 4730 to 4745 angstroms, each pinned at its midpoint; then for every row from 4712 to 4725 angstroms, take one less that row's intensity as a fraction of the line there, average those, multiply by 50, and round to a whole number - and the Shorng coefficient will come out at 3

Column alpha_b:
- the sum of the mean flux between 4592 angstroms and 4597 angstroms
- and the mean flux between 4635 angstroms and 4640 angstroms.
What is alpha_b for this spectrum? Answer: 26.2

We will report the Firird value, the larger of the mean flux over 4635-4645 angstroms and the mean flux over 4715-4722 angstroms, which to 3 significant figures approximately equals 12.8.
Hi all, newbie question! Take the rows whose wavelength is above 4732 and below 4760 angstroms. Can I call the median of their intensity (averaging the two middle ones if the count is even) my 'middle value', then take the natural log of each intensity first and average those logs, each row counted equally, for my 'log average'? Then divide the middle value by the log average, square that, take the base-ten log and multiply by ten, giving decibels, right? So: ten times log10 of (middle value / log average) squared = 14.2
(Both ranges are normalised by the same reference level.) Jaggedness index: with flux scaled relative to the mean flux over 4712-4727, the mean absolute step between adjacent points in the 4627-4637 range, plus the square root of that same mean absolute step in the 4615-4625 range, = 0.14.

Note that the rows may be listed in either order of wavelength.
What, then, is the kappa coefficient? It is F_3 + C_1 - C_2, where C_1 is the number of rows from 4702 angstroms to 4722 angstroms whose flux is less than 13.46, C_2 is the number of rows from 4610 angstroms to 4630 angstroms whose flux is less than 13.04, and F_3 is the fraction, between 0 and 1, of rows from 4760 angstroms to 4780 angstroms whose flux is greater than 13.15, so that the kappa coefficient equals 8.6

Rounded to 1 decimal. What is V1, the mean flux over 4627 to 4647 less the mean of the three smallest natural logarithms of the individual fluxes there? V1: 10.7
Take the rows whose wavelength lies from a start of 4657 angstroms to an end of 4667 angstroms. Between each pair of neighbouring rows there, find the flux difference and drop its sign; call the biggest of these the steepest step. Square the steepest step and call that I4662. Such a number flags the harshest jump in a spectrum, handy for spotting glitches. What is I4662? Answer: 0.26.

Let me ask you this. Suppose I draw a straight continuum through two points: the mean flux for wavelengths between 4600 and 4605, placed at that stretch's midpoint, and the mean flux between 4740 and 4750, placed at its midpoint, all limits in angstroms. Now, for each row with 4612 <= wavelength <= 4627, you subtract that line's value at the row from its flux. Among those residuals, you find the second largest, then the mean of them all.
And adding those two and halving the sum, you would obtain 1.4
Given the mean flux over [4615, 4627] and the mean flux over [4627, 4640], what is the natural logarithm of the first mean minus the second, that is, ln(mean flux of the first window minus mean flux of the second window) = -0.4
